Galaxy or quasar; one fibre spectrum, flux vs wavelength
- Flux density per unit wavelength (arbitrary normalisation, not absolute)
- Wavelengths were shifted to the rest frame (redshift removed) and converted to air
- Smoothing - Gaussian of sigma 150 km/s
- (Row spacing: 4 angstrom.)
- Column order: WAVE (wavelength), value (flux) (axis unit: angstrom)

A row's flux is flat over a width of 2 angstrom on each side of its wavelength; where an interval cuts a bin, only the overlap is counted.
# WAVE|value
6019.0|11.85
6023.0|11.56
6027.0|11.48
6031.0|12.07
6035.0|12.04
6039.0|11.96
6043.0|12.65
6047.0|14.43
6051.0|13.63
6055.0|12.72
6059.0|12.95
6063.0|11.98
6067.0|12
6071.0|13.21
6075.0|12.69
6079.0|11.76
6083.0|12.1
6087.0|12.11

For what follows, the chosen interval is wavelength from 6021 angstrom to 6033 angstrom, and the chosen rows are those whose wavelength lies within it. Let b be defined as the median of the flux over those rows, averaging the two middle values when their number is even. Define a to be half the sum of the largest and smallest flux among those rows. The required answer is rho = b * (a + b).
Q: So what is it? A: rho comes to 270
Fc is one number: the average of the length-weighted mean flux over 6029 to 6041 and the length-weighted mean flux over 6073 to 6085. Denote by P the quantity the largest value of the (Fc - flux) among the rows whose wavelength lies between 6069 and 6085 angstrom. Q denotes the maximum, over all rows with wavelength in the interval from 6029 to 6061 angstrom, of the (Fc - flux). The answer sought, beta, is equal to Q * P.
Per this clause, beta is 0.05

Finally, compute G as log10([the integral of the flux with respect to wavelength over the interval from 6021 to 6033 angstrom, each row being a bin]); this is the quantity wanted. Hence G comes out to 2.15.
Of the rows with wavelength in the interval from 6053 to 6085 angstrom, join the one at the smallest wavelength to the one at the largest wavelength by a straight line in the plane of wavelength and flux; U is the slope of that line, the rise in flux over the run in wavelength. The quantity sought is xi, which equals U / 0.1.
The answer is -0.22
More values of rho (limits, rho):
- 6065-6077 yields 321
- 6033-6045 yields 293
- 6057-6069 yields 294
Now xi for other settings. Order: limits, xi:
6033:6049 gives 1.99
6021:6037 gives 0.40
